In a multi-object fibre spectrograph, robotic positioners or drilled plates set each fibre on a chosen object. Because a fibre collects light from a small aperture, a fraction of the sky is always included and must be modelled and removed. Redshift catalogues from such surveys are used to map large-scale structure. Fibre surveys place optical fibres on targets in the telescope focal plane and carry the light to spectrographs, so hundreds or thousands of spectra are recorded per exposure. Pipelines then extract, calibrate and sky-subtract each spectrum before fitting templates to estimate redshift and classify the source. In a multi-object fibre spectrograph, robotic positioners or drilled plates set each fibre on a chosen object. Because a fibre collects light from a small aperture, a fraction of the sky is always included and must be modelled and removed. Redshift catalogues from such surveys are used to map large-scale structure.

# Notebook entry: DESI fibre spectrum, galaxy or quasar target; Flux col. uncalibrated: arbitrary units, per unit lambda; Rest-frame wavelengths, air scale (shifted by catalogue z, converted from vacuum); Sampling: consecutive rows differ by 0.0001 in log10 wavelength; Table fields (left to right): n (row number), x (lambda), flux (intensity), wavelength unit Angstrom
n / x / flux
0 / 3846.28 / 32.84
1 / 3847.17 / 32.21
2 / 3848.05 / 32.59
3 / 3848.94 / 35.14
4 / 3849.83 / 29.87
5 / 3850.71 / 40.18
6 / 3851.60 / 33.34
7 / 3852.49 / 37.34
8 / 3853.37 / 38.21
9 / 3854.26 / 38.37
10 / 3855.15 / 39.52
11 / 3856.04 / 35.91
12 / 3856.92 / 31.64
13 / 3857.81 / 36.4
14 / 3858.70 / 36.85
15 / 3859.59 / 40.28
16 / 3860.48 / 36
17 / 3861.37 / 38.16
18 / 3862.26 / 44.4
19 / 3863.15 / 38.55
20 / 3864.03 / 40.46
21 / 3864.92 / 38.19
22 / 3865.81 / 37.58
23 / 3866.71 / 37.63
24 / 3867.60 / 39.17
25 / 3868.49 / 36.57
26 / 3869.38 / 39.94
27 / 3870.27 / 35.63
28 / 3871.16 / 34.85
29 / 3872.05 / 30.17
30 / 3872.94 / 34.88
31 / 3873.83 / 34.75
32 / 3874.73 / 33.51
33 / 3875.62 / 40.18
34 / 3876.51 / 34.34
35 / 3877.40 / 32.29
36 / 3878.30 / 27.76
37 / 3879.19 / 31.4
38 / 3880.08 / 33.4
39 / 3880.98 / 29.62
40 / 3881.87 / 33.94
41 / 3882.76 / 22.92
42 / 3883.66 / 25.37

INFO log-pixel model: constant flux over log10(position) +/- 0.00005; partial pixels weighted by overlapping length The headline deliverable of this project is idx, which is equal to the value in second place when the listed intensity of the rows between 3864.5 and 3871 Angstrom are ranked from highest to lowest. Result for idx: 39.17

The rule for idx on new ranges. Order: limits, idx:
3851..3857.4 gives 38.37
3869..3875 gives 35.63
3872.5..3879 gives 34.88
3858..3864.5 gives 40.46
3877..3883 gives 33.4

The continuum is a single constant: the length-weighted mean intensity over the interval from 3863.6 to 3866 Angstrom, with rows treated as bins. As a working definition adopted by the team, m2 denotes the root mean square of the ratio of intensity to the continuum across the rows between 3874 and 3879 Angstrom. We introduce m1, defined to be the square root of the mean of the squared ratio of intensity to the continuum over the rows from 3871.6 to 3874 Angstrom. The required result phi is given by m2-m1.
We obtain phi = 0.01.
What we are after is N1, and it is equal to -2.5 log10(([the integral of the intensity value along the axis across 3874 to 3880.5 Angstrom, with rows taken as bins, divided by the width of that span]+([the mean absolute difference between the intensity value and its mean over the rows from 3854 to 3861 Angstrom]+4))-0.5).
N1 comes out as -3.970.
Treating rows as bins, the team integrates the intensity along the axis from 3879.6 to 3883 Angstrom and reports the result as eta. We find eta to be 104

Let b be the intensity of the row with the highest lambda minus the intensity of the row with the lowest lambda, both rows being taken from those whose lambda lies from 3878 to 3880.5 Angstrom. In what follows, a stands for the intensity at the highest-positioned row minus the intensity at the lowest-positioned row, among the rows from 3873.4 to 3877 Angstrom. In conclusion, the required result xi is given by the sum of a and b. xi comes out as 5.2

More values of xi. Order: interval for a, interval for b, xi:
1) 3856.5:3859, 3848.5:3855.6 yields 9.6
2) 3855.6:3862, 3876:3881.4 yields -2.5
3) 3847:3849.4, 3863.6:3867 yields 0.1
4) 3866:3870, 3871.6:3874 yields 6.9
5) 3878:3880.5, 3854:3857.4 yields -1.1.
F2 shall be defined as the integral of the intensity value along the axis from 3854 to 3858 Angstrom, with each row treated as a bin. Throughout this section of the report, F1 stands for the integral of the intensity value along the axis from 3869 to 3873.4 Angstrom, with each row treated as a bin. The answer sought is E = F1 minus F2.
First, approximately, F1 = 154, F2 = 145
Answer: 9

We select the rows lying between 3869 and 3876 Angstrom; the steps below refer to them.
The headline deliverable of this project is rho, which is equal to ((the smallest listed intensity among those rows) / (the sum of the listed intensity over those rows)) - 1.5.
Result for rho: -1.39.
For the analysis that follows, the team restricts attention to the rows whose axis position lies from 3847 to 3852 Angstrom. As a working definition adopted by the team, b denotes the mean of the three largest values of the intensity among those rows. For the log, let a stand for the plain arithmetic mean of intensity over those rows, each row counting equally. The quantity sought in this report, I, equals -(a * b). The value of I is -1227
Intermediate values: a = 33.9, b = 36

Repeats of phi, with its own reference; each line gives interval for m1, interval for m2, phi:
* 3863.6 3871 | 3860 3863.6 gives 0.03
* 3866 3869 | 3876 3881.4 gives -0.16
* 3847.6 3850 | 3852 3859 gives 0.11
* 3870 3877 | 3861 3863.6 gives 0.14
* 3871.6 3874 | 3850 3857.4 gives 0.09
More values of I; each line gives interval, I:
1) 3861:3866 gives -1627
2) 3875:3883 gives -1148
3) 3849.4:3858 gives -1420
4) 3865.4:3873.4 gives -1411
